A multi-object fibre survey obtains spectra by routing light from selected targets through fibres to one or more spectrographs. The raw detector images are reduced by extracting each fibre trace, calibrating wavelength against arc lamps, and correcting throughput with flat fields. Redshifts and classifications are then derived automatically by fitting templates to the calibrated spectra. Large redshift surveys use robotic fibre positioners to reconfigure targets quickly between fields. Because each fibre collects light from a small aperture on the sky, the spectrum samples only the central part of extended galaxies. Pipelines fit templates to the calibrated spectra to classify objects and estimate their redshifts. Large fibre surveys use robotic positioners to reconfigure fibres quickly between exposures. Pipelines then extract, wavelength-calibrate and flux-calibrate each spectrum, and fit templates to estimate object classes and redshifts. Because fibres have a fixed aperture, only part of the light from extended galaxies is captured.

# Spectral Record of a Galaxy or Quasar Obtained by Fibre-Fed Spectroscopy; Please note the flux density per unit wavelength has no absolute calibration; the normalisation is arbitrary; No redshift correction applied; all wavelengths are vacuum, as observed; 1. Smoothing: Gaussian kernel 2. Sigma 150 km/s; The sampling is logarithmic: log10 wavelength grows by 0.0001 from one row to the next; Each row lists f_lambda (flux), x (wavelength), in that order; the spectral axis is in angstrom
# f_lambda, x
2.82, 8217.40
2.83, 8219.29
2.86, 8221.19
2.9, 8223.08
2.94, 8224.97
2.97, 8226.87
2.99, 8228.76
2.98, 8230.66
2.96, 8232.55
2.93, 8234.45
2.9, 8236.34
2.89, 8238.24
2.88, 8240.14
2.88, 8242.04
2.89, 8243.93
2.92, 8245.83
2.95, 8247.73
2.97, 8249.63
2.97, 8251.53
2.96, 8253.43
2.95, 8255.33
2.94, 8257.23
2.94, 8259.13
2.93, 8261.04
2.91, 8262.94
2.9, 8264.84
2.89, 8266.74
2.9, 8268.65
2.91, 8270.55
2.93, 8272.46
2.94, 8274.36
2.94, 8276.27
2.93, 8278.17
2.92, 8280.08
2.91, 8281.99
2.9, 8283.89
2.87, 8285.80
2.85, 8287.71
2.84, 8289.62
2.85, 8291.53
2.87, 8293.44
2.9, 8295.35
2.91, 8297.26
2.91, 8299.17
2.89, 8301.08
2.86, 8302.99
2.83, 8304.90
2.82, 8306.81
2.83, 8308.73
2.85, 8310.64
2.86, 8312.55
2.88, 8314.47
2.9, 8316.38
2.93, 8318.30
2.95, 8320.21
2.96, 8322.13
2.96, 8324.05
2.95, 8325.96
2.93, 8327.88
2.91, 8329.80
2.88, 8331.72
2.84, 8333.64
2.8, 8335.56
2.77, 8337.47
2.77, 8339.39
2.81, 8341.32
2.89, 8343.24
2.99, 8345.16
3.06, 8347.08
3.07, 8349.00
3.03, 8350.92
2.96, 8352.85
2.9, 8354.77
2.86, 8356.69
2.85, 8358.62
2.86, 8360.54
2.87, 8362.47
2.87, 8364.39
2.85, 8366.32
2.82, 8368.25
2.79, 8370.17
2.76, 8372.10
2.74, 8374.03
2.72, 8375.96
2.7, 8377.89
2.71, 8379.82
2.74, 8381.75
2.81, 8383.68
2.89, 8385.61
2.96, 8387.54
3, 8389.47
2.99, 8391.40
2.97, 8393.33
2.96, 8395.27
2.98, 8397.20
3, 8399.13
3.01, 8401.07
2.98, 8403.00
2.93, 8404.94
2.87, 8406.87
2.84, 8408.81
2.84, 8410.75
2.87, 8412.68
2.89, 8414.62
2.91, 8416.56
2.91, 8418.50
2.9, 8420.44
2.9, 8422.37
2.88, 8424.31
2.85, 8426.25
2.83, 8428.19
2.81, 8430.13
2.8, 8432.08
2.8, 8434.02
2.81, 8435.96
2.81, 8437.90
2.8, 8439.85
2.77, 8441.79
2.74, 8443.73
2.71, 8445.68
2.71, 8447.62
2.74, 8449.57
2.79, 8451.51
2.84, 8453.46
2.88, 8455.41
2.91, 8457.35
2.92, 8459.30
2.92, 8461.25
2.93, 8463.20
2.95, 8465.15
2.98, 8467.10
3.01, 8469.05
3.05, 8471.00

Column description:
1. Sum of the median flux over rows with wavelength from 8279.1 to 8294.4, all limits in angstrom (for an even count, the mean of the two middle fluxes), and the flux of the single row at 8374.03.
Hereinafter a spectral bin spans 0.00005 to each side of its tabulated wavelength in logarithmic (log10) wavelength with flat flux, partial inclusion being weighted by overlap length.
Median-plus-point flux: 5.61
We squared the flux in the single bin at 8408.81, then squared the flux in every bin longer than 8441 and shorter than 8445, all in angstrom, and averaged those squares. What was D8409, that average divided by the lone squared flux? 0.94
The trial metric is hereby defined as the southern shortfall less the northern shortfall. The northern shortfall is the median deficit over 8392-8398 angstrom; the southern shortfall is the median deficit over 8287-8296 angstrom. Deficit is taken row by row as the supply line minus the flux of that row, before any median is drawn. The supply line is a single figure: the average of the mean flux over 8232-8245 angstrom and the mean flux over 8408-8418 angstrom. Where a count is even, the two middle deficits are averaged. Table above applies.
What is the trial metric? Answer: 0.12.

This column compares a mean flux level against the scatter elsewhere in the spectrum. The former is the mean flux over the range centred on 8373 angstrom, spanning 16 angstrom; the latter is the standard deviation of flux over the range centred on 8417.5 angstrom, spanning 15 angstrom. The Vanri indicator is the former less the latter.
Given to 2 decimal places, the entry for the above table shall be 2.74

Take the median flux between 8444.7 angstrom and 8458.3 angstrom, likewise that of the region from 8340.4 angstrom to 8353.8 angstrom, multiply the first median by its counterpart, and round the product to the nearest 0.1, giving 8.3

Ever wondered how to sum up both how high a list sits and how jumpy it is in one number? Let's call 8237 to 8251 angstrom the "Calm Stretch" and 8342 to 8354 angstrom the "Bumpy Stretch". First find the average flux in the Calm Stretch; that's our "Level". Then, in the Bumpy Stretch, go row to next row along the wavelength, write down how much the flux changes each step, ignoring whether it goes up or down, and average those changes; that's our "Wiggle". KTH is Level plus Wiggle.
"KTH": 2.97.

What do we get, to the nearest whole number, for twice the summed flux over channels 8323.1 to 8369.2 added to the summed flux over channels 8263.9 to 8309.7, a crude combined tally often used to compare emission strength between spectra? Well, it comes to 208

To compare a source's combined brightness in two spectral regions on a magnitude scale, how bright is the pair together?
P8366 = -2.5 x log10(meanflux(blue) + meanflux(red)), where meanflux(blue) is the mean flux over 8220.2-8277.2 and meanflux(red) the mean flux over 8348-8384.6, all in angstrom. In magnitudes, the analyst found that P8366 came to -1.90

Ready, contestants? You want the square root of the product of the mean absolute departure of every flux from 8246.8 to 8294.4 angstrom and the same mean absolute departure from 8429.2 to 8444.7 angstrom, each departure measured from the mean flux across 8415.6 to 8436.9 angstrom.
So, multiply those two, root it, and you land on 0.06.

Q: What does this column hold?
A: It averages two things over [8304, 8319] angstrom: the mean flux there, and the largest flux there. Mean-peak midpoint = 2.90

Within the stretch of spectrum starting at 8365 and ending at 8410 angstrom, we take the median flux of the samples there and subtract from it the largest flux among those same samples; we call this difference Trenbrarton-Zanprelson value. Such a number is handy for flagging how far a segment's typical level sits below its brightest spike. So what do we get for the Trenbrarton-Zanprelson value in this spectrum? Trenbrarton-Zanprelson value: -0.14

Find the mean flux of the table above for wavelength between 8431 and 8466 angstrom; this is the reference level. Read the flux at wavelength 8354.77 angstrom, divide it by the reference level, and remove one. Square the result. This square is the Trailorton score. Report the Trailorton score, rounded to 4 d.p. 0.0007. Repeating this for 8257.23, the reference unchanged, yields 0.0017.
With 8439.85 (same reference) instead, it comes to 0.0001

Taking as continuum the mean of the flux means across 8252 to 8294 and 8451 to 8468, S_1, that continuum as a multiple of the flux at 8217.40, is 1.03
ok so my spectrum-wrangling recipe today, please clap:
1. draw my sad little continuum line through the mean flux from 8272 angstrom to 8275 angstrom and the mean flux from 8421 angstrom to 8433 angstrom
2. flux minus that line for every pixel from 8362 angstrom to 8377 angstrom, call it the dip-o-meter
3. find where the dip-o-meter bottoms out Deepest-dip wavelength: 8375.96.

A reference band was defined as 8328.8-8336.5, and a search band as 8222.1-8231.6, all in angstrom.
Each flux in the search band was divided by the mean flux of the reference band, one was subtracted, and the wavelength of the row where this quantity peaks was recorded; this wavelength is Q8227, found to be 8228.76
